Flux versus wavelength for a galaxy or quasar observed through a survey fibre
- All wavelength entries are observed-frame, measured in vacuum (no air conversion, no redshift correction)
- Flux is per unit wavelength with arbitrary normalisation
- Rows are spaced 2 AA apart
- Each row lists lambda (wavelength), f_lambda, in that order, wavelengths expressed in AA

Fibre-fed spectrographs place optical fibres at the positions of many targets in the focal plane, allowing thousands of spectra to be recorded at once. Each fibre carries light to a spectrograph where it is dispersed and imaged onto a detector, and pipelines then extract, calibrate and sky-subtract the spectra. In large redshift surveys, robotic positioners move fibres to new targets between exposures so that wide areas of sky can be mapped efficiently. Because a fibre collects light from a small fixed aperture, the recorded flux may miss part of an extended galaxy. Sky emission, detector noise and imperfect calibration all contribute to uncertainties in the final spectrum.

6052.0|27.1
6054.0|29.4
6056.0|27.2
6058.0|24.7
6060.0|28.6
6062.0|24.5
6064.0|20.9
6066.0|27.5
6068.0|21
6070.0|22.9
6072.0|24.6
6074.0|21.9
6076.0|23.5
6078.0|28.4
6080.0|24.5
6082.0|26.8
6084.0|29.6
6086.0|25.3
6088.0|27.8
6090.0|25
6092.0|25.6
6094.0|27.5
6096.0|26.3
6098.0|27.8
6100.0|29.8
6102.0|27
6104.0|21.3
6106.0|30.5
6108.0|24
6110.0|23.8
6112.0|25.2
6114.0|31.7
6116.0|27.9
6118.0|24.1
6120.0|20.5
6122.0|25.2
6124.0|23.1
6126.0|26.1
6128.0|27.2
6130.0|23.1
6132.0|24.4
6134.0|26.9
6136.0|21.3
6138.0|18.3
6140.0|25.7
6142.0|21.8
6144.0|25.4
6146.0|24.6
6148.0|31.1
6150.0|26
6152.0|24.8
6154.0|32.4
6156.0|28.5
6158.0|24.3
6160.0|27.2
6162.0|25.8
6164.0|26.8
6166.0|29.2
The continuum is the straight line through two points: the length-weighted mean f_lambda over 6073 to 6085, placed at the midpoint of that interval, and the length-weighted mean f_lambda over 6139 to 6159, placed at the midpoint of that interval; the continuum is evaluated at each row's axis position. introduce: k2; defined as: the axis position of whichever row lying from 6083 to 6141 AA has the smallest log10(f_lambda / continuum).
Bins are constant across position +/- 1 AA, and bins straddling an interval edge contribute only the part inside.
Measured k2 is 6138.0 AA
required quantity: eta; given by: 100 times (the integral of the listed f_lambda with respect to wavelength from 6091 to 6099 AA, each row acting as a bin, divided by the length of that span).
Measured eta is 2680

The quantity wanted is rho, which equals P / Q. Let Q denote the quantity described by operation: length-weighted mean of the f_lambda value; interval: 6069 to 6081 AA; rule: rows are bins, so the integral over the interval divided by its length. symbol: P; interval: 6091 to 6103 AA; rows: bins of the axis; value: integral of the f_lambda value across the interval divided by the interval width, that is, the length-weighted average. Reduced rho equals 1.12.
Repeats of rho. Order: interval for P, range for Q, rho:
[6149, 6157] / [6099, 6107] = 1.03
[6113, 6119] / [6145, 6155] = 1.00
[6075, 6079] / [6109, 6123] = 1.02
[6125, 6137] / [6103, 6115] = 0.95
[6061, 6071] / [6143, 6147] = 0.93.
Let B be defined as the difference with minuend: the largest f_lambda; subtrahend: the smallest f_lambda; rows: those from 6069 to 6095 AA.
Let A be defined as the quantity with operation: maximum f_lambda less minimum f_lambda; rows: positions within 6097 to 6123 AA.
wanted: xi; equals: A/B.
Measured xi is 1.45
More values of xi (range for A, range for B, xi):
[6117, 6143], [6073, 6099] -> 1.16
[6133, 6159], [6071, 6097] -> 1.83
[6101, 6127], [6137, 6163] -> 0.79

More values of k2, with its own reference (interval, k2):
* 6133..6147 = 6138.0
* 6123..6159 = 6138.0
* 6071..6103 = 6074.0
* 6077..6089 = 6080.0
